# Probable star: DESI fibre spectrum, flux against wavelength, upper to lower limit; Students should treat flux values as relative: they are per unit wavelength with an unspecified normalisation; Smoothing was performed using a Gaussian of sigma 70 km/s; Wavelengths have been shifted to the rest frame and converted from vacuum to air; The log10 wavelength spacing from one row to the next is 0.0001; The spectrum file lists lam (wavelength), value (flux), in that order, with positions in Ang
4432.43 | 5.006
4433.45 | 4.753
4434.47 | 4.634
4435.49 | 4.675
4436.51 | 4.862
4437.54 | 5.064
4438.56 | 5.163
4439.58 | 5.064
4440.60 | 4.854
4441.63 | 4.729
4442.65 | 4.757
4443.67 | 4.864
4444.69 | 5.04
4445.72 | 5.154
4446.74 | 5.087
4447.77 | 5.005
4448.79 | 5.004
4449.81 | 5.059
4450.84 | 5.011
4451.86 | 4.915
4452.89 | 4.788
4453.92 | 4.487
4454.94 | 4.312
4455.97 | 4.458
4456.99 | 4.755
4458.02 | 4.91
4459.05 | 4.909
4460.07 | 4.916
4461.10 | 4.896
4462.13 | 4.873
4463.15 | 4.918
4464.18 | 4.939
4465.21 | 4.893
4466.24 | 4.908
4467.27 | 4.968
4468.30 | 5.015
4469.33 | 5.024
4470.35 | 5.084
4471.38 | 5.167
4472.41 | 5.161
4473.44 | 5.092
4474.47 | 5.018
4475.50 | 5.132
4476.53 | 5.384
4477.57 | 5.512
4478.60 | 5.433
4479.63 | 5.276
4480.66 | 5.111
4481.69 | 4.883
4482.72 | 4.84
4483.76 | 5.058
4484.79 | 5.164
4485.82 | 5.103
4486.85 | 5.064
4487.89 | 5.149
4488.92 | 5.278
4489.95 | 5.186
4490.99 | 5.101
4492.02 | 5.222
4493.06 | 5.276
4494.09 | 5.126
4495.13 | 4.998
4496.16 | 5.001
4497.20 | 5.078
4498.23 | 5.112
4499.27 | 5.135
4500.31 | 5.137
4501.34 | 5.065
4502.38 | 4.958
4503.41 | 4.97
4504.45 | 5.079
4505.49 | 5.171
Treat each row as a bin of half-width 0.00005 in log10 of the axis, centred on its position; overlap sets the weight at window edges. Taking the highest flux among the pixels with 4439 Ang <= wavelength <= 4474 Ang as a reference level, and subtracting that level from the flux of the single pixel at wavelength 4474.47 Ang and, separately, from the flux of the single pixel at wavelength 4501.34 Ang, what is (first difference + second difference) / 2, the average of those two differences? -0.13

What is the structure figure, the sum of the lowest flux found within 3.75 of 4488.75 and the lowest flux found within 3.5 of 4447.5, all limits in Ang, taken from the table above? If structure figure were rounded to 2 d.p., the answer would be 10.07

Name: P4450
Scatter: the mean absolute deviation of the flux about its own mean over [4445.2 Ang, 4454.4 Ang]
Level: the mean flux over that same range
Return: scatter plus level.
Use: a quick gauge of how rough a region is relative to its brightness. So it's 5.09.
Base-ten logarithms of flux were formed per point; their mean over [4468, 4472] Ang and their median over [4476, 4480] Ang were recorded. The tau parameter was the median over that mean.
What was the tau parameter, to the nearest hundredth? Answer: 1.04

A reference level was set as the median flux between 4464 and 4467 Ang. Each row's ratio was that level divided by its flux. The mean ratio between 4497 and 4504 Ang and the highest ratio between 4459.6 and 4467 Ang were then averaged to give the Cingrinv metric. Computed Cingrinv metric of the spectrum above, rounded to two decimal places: 0.99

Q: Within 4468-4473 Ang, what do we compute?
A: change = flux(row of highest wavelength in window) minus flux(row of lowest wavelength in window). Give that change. 0.15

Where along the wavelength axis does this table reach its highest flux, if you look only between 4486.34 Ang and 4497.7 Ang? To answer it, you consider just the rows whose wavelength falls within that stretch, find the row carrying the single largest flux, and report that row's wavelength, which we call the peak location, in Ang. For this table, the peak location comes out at 4488.92 Ang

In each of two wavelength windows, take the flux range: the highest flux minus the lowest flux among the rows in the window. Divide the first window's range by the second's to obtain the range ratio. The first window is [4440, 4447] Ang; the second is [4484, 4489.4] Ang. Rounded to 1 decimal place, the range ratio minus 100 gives -98.0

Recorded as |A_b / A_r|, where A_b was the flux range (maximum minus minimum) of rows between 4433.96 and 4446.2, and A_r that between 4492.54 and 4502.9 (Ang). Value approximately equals 1.7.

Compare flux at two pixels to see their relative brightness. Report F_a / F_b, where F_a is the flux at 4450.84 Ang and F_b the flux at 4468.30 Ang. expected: 1.00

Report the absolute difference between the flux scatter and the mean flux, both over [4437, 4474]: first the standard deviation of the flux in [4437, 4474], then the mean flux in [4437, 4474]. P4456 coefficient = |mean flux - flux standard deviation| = 4.73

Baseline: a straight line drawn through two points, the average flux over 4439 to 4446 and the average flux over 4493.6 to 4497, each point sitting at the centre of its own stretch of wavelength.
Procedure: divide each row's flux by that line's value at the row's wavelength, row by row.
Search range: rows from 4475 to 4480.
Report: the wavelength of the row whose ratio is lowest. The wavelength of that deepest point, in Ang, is 4475.50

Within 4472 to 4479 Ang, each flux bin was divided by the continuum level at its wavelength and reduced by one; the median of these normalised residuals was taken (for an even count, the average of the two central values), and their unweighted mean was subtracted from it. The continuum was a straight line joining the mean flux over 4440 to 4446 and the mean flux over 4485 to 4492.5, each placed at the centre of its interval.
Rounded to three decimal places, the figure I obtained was -0.013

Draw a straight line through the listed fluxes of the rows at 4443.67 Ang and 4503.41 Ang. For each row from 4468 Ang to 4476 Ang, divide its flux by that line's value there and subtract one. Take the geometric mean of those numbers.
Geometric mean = 0.033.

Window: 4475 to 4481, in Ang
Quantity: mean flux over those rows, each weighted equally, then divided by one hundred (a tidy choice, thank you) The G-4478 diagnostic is 0.0531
